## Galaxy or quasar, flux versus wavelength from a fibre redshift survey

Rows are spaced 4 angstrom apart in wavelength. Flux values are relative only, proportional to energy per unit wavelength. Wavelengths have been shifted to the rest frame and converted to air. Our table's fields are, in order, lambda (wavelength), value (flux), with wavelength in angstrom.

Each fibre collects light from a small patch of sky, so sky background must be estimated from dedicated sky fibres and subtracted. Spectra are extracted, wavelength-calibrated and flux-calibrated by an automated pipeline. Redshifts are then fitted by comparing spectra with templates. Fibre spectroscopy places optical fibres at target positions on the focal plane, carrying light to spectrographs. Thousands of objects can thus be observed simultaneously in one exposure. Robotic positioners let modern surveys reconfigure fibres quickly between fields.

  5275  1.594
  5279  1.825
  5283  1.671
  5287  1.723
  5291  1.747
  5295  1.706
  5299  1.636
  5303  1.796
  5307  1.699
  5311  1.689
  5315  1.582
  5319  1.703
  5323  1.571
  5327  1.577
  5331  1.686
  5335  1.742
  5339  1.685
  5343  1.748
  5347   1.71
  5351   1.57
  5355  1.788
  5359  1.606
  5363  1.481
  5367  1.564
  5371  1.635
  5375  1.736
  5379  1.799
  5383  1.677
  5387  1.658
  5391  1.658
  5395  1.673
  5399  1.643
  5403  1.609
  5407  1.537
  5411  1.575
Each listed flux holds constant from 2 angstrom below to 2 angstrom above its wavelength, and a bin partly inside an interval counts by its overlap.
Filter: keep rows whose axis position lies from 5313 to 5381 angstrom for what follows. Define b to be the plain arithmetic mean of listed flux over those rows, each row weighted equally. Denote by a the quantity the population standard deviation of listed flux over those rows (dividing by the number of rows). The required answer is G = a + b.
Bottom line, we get 1.75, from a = 0.089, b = 1.66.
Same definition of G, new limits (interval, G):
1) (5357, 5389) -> 1.74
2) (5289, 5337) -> 1.75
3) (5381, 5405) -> 1.68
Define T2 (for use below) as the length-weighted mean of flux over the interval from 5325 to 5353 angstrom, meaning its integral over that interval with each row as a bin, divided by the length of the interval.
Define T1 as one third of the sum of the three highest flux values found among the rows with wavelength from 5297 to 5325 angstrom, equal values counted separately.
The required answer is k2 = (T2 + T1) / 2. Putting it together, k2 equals 1.70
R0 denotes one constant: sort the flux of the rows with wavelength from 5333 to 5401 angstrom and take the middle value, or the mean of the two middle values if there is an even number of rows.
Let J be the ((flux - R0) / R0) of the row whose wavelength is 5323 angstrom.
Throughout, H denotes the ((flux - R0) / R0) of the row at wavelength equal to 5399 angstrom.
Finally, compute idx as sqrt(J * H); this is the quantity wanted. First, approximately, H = -0.02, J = -0.06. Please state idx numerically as 0.033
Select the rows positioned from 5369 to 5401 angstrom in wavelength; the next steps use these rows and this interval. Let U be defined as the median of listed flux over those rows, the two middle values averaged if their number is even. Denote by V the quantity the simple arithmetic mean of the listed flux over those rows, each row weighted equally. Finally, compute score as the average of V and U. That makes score 1.68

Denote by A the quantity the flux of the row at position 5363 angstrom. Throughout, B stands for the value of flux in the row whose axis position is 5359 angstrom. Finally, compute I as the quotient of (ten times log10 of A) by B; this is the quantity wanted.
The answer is 1.06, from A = 1.481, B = 1.606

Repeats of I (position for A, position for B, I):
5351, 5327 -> 1.24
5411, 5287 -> 1.14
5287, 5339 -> 1.40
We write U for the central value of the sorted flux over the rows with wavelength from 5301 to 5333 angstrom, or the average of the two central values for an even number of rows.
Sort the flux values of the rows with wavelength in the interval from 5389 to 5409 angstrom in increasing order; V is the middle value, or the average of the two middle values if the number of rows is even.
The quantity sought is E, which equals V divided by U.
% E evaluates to 0.97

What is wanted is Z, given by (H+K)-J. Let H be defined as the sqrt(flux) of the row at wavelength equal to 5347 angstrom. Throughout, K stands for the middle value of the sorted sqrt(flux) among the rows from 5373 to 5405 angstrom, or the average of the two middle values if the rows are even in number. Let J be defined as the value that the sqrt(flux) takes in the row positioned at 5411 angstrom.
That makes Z 1.34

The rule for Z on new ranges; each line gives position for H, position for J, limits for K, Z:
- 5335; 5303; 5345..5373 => 1.25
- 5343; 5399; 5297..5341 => 1.34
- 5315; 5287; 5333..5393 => 1.24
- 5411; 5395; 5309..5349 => 1.26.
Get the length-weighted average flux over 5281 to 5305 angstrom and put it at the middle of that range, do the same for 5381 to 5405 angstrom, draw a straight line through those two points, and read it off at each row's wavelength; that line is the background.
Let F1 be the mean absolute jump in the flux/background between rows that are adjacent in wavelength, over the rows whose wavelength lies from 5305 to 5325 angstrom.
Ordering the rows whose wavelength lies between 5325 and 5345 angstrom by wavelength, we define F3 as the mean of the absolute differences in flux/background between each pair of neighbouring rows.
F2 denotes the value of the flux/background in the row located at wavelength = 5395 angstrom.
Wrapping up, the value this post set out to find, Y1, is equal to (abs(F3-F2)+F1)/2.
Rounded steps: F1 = 0.054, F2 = 1.013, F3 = 0.043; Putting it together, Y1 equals 0.512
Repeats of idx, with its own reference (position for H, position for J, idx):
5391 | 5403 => 0.019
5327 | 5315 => 0.056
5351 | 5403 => 0.049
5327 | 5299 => 0.036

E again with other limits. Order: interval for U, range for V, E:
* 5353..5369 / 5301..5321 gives 1.07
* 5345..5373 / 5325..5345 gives 1.05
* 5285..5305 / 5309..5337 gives 0.98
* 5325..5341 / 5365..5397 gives 0.99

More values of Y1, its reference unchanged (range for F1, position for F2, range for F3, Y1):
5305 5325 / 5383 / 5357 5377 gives 0.503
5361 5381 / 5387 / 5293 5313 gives 0.501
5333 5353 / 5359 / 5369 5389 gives 0.479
